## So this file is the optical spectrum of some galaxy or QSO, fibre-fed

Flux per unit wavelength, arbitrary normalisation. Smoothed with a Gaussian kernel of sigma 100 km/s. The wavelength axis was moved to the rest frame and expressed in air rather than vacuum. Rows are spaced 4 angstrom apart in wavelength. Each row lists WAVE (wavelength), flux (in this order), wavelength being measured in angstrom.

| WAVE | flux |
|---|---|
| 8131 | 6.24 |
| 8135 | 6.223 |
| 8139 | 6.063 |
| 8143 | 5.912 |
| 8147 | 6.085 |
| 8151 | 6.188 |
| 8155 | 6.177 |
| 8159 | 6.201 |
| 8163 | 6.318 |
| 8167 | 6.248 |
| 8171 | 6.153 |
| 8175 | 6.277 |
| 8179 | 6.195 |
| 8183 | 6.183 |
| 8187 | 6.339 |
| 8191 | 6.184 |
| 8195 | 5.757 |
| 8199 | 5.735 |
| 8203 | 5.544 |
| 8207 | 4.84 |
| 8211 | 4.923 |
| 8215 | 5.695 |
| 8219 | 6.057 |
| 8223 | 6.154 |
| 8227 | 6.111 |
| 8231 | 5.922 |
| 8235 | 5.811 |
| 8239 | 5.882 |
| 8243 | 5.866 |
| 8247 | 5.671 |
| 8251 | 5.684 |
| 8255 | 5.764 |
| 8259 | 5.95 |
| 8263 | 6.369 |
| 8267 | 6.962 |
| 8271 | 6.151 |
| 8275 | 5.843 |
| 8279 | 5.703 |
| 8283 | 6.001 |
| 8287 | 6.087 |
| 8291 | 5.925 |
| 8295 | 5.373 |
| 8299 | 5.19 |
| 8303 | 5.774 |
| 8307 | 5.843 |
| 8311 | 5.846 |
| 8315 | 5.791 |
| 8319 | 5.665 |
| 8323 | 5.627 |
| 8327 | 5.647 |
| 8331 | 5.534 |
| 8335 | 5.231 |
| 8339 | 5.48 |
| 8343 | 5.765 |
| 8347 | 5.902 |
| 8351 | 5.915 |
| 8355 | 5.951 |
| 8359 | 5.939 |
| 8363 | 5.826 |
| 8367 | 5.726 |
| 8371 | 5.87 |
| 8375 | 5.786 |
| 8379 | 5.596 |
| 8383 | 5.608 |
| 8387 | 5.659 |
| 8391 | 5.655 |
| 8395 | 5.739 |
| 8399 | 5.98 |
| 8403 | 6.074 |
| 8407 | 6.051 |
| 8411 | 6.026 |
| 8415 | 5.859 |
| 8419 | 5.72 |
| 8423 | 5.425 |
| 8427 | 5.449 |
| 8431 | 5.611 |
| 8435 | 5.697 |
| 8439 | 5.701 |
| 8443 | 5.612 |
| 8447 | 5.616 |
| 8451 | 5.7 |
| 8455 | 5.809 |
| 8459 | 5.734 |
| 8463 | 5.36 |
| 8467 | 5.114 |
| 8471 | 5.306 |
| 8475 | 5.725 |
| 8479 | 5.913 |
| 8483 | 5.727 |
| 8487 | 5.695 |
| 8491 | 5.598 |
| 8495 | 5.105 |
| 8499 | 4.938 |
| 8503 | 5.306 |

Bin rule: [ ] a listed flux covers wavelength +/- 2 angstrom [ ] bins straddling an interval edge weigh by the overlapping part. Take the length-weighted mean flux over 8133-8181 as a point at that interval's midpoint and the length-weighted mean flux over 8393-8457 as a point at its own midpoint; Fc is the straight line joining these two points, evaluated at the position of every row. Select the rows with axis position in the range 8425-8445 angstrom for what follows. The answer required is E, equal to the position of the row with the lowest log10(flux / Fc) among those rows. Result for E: 8427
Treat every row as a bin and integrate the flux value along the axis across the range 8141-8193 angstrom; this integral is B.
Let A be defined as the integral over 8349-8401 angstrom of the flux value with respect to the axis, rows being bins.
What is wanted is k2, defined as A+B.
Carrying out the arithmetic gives 623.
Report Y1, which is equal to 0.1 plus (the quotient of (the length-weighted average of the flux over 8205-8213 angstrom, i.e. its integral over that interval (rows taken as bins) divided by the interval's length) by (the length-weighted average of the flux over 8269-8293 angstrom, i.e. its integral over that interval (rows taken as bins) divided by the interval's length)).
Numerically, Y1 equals 0.92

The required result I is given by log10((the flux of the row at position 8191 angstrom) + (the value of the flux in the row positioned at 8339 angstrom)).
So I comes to 1.07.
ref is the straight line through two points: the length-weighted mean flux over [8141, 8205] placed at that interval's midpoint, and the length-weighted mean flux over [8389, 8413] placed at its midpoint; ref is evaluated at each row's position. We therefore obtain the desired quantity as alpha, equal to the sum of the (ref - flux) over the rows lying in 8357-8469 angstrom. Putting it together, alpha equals 5.6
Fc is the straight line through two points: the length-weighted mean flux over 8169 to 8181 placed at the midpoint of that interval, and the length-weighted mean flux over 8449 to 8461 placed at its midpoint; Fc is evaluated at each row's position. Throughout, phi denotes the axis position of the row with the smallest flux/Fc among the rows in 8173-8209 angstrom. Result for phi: 8207 angstrom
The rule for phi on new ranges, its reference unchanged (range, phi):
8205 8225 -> 8207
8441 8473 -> 8467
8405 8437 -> 8423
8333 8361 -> 8335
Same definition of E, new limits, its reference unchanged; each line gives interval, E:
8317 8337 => 8335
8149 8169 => 8155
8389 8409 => 8391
